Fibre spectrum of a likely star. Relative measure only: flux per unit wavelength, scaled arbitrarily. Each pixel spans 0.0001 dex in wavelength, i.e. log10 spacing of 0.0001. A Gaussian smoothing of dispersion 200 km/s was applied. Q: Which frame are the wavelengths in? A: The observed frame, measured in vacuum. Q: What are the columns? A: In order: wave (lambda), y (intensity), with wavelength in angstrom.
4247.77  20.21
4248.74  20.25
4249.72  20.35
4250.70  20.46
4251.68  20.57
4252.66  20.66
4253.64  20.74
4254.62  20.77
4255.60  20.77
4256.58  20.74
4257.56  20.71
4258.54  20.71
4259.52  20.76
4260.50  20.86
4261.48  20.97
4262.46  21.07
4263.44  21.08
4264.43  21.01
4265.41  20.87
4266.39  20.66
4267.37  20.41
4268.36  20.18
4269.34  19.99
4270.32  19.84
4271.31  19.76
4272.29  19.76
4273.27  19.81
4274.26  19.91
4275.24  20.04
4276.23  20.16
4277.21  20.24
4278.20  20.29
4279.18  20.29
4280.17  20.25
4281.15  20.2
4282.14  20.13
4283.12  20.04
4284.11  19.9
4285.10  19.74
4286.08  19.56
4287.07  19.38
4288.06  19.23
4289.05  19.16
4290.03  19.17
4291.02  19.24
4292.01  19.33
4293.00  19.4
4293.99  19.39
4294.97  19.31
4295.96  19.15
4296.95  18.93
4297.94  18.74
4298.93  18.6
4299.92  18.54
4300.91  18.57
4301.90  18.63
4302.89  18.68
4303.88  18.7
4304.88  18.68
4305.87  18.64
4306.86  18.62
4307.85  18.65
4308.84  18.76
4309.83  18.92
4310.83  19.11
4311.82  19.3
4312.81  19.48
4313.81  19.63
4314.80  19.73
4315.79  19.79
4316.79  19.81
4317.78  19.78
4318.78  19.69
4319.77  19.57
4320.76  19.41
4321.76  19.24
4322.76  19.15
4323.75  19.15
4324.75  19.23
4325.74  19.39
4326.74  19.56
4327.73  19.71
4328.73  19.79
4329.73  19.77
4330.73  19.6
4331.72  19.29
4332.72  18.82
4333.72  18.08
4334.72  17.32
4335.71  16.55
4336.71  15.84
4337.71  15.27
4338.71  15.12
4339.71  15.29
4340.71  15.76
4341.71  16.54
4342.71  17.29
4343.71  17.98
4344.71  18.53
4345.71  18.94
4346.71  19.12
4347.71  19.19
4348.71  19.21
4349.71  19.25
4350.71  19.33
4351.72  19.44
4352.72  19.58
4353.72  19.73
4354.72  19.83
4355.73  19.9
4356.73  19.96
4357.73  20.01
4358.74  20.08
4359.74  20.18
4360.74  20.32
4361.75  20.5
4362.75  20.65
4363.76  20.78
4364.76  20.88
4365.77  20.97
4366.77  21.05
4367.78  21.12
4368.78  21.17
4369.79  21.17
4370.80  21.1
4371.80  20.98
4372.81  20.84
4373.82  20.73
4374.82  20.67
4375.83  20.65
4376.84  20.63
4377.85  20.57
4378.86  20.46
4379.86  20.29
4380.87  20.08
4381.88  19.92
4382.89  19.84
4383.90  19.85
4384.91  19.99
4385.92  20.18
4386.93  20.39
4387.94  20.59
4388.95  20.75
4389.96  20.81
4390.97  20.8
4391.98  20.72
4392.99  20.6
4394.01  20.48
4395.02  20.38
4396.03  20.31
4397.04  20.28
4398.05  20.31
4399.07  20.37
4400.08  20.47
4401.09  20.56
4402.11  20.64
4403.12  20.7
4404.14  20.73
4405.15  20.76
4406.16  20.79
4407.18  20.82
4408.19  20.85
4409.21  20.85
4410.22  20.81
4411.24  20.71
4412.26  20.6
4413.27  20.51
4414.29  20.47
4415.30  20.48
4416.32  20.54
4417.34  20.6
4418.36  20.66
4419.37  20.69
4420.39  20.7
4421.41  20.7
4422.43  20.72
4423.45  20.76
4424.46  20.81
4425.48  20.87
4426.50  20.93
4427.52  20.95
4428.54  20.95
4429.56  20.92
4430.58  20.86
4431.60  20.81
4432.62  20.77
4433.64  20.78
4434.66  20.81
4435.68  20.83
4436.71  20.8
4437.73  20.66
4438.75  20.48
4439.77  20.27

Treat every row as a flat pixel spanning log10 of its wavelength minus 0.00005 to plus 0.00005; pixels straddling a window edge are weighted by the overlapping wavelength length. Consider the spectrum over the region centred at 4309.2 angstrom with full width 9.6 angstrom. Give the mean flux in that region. 19.0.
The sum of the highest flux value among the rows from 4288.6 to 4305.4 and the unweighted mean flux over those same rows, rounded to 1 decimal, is 38.4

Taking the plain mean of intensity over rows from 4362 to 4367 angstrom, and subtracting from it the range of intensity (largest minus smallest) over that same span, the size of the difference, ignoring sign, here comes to 20.5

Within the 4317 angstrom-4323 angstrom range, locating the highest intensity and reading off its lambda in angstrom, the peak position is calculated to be 4317.78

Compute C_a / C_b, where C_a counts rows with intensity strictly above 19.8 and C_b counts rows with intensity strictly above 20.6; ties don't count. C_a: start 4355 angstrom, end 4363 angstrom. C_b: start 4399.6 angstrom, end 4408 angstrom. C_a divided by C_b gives 1.3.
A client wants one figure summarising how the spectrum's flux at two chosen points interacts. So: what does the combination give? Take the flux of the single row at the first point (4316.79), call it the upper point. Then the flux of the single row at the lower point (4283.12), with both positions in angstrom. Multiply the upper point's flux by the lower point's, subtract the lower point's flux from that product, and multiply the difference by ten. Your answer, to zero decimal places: 3770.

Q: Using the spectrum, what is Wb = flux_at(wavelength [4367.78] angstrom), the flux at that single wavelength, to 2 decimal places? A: 21.12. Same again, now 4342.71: 17.29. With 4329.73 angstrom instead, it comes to 19.77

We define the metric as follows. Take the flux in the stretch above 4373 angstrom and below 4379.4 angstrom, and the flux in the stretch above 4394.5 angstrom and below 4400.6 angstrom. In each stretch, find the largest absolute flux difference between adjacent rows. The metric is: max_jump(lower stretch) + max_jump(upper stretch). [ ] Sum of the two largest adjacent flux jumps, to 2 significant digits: 0.21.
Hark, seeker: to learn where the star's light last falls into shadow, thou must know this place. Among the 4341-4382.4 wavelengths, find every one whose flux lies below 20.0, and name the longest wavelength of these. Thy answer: 4381.88 angstrom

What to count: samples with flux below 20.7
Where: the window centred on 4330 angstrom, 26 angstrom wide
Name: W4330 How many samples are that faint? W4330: 26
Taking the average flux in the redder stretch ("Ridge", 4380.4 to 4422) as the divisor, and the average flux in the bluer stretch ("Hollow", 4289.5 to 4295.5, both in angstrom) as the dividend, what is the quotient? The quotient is 0.94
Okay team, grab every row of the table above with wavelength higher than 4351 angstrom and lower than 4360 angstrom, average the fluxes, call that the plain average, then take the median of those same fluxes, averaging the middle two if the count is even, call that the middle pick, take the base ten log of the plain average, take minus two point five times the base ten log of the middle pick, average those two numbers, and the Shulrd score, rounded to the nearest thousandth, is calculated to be -0.975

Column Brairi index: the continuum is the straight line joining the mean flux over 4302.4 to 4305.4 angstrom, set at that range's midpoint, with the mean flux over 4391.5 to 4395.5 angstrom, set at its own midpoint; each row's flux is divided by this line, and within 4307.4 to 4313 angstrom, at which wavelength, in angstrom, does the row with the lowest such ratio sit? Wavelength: 4307.85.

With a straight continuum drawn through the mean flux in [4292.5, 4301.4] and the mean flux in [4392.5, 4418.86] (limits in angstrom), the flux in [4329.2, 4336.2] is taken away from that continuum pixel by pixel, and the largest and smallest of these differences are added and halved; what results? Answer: 1.3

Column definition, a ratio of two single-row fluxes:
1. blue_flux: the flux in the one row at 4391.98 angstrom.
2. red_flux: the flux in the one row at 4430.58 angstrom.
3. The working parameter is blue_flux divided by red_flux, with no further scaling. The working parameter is 0.99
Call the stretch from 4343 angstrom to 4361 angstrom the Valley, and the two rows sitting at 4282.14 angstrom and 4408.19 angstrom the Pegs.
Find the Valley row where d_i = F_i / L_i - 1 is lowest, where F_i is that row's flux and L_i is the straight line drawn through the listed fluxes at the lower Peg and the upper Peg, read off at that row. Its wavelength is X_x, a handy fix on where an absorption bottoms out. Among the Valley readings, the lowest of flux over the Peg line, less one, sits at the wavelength 4343.71 angstrom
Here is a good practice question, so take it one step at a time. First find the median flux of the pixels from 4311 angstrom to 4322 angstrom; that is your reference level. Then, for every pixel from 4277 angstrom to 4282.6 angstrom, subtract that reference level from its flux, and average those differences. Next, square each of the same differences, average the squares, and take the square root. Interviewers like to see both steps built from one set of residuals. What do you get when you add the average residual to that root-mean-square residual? 1.2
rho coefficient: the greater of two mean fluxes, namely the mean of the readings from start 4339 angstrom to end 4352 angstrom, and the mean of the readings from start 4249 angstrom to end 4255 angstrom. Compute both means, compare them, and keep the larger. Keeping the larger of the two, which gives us 20.6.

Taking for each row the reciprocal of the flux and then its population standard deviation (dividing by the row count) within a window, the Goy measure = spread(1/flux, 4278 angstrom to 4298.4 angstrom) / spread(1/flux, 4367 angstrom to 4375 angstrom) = 2.8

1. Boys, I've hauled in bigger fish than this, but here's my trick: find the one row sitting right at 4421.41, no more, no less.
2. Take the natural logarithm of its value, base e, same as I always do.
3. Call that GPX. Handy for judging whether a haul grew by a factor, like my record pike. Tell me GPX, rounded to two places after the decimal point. 3.03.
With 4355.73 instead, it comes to 2.99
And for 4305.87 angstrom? 2.93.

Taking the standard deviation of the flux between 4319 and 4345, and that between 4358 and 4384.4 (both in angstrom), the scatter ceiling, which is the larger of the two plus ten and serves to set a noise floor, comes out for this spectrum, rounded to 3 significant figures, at 11.6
